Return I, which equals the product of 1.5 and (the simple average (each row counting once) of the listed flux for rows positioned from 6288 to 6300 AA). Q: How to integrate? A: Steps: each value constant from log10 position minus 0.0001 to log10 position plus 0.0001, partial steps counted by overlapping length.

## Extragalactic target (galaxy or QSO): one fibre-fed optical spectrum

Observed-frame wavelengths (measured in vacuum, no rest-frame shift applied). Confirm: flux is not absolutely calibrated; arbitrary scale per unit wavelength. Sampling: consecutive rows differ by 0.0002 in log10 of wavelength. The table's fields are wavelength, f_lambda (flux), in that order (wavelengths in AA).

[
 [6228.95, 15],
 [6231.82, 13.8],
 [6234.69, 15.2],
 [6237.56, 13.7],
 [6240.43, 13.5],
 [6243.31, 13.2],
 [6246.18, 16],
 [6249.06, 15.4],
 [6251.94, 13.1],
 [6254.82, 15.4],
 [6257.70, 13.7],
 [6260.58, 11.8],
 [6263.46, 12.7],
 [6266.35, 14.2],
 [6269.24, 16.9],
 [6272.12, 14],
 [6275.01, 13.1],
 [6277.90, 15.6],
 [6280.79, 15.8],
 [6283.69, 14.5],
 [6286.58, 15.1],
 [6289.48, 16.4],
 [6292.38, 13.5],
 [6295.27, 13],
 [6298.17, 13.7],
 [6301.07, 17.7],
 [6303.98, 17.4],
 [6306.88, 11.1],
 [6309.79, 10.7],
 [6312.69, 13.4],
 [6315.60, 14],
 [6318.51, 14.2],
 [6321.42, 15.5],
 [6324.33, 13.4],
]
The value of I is 21.2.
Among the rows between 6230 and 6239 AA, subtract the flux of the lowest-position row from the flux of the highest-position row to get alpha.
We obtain -0.1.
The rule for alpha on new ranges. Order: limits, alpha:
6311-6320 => 0.8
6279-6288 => -0.7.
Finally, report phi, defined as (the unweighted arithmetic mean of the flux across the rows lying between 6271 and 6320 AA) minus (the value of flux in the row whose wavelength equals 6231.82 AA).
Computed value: 0.51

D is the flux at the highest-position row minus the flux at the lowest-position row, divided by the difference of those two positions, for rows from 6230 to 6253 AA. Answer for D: -0.03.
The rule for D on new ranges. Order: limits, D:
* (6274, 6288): 0.17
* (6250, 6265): -0.03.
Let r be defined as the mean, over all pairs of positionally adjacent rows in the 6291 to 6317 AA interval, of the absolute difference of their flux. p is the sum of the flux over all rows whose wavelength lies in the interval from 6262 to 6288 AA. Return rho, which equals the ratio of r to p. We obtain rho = 0.0147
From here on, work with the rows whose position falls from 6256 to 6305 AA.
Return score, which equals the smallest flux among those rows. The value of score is 11.8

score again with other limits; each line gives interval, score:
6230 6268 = 11.8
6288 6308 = 11.1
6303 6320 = 10.7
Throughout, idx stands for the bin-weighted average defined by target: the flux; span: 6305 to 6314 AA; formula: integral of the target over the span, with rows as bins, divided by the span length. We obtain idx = 12.0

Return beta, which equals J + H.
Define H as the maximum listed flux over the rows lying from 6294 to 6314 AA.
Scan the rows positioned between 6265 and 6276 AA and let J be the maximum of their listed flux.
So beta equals 35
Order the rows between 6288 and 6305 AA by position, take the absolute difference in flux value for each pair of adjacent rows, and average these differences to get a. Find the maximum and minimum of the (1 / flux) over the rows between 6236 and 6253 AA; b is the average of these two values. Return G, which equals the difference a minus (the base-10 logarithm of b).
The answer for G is 2.8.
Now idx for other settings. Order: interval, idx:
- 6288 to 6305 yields 15.2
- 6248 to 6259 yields 14.4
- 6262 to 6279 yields 14.4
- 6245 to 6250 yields 15.7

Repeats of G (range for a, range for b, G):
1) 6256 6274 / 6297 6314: 3.1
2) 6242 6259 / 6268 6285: 3.1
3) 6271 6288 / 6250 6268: 2.2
